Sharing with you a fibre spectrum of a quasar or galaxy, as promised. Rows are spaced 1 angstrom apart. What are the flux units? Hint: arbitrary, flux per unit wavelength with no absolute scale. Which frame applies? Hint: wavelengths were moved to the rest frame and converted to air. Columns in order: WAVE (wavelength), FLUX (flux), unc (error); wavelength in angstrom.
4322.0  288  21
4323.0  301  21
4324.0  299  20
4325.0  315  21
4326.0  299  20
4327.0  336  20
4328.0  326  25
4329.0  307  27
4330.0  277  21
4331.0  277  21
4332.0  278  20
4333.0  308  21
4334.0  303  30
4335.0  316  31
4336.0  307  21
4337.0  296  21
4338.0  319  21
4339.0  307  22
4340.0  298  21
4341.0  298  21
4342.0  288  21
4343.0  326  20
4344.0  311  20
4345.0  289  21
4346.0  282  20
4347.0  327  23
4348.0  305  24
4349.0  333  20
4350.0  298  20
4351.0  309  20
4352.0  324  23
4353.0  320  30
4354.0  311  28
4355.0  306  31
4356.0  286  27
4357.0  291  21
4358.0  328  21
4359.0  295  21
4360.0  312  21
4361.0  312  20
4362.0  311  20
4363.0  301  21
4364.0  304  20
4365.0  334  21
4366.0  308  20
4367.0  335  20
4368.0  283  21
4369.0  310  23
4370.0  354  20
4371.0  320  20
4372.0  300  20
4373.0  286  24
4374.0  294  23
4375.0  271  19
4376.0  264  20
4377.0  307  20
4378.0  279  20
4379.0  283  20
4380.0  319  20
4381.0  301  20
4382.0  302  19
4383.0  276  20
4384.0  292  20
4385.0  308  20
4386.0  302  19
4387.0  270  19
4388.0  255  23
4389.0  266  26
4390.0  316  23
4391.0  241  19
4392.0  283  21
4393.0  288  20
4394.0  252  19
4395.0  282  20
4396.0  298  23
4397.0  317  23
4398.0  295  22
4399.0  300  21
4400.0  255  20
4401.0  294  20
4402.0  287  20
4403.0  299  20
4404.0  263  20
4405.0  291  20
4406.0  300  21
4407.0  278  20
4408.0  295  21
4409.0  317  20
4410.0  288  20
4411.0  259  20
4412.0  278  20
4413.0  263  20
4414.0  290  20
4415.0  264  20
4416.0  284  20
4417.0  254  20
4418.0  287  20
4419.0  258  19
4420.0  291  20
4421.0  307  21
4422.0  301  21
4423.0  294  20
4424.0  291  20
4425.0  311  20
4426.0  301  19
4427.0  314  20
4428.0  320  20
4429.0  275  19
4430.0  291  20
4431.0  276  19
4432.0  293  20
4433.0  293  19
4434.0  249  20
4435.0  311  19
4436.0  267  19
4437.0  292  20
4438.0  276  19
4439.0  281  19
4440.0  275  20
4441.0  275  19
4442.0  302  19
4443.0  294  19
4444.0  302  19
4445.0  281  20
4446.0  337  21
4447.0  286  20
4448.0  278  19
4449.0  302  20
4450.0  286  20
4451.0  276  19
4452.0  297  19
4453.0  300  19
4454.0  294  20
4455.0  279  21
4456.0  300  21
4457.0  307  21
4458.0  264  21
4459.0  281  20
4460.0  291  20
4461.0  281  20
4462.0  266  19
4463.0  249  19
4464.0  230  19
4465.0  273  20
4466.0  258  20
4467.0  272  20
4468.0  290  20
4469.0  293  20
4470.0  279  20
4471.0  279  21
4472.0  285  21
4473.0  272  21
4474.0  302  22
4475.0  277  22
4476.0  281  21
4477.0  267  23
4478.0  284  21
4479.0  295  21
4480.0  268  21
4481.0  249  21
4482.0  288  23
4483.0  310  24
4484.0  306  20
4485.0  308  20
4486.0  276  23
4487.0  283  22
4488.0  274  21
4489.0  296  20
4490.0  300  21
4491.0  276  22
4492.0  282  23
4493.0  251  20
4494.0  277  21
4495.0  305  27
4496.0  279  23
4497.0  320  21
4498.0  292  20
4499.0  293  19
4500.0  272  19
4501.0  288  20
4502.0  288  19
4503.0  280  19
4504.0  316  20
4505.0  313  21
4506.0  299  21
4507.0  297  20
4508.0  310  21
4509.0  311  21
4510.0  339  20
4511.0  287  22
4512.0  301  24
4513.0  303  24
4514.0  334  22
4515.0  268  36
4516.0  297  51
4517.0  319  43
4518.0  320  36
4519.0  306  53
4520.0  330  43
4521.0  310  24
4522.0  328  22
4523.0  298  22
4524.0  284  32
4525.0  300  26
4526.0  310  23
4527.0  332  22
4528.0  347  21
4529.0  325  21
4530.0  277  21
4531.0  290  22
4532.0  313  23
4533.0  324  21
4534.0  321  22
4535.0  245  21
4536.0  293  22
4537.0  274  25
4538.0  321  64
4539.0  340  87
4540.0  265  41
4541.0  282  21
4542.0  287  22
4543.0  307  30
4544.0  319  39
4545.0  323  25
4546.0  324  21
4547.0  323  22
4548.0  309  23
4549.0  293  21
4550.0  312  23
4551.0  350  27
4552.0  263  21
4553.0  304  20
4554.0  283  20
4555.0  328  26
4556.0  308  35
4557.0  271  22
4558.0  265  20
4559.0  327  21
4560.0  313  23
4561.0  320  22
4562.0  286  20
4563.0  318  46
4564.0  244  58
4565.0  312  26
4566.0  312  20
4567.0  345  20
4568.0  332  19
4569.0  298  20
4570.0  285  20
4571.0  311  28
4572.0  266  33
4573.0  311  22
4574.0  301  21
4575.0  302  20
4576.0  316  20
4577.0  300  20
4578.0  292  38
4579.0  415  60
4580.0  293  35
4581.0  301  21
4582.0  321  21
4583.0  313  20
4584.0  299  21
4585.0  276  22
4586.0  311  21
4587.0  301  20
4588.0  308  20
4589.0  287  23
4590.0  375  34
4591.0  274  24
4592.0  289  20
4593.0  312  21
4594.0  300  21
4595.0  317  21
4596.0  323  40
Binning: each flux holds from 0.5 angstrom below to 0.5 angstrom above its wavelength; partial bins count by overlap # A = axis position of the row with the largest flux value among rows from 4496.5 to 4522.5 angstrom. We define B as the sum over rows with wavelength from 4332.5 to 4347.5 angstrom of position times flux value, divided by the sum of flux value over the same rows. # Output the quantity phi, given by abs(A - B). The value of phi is 170.0 angstrom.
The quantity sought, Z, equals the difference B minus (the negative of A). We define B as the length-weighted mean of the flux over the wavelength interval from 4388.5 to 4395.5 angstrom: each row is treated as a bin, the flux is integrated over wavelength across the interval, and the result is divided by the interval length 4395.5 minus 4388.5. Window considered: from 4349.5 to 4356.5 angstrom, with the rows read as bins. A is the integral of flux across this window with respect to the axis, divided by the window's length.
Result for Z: 583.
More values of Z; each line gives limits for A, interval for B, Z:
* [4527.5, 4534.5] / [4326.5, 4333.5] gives 615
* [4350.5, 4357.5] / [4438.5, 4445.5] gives 594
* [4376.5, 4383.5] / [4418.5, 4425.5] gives 589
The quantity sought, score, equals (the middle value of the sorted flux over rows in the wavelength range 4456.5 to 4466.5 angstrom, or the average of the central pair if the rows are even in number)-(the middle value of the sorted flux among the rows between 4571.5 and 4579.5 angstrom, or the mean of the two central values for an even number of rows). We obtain -32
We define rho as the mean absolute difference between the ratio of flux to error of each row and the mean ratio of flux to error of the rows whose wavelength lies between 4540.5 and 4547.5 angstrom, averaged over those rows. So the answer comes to 1.92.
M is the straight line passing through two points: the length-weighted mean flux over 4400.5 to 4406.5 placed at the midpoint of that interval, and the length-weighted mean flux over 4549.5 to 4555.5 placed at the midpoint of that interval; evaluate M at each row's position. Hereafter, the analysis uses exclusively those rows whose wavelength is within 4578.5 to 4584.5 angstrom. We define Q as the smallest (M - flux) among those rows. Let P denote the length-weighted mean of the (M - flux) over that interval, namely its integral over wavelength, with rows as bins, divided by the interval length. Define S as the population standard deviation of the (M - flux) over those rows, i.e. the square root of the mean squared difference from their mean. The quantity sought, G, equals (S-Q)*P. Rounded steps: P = -14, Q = -105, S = 42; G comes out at -1996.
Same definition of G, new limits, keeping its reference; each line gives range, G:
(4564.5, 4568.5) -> -855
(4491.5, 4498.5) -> 534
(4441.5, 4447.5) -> -395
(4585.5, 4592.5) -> 431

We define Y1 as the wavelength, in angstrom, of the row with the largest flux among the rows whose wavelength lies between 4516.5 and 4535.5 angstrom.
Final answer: 4528.0 angstrom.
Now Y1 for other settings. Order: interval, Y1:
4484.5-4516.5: 4510.0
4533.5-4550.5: 4539.0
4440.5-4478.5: 4446.0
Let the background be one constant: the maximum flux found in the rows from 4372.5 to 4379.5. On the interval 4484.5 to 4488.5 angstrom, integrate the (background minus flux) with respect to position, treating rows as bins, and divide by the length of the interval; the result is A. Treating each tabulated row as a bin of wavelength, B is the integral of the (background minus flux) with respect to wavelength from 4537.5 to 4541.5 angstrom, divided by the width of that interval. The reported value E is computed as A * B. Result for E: 109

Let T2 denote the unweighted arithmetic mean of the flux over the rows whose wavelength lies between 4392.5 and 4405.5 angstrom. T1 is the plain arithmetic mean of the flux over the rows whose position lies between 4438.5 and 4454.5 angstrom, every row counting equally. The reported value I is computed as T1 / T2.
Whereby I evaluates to 1.02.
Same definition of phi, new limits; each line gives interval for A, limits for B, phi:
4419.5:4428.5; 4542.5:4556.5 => 121.4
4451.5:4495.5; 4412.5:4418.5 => 67.5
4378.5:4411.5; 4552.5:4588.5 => 190.6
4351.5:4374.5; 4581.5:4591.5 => 216.5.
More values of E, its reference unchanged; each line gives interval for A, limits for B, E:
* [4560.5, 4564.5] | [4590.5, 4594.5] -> 199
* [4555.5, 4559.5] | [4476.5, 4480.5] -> 406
